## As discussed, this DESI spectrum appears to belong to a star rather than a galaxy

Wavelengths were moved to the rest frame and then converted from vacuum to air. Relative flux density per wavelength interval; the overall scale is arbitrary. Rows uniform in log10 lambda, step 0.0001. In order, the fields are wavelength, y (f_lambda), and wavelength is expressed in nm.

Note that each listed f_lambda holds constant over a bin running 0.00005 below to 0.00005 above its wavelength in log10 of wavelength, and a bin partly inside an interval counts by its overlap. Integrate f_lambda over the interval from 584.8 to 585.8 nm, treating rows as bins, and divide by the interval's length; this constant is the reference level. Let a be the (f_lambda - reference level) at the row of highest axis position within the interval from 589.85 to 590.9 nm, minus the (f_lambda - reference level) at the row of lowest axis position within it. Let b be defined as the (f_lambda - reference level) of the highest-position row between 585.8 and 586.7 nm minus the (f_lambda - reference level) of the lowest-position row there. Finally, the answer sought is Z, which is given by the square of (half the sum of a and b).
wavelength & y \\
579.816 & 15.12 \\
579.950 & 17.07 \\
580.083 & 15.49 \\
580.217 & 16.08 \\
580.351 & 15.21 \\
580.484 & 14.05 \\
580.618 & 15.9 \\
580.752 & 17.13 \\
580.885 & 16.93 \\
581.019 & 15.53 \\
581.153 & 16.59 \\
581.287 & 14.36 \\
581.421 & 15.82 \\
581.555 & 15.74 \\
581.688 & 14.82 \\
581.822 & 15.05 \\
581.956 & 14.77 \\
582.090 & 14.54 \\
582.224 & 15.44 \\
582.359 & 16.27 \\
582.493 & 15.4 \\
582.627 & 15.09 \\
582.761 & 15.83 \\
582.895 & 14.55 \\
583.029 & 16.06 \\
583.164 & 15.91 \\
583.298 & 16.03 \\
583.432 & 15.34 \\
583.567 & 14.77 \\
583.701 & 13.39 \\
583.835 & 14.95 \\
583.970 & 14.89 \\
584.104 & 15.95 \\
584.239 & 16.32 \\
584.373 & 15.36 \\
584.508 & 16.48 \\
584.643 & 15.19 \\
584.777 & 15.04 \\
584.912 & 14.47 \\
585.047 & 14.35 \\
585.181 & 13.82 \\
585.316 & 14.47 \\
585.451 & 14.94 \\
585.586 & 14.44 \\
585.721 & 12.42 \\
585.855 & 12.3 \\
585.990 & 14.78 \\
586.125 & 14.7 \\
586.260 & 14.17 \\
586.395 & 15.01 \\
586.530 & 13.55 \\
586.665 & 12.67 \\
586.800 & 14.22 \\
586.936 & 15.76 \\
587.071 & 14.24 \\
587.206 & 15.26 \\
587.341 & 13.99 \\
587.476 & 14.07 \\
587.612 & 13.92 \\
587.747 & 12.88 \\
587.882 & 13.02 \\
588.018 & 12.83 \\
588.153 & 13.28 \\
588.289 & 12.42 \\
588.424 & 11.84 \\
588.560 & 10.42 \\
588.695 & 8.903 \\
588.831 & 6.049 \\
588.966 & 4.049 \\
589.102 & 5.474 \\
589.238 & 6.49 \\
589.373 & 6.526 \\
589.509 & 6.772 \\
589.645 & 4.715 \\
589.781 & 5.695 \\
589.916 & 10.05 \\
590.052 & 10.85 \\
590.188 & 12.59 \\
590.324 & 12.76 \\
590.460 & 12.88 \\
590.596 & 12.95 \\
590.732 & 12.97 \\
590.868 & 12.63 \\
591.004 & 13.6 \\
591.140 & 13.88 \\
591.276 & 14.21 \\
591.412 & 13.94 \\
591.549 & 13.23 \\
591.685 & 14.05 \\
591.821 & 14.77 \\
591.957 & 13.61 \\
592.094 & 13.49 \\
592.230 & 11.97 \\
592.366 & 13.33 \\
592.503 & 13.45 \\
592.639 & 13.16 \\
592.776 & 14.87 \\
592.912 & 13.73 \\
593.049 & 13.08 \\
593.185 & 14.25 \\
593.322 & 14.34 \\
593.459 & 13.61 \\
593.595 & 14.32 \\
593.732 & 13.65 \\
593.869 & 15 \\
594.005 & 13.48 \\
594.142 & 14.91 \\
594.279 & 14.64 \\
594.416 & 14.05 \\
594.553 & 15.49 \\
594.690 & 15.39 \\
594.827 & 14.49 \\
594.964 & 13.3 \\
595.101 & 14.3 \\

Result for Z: 2.18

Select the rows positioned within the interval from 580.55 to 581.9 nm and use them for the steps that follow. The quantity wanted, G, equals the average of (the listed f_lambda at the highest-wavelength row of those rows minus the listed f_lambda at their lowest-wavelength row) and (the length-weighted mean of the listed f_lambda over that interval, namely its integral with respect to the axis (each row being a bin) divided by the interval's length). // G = 7.46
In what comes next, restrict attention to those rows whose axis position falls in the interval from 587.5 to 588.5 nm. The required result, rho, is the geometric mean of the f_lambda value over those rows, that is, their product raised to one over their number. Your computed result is 12.9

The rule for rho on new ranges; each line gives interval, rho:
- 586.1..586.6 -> 14.3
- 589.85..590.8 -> 12.1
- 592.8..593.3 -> 13.7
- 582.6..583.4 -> 15.6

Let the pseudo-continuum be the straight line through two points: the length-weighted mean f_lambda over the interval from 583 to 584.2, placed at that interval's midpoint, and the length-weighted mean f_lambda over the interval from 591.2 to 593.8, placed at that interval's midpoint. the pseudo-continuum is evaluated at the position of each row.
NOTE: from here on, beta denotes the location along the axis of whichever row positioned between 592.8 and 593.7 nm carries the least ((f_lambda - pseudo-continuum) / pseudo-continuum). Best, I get 593.049 nm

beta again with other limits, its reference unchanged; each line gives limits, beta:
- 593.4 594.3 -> 594.005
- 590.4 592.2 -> 590.868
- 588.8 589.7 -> 588.966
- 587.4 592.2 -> 588.966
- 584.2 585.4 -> 585.181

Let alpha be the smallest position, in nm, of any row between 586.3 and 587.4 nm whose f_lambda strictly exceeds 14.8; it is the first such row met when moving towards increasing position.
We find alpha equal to 586.395 nm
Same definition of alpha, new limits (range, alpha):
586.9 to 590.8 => 586.936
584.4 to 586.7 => 584.508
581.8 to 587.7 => 581.822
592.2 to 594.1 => 592.776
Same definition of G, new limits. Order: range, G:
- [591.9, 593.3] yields 7.08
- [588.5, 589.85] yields 0.88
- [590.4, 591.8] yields 7.33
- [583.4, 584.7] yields 7.55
